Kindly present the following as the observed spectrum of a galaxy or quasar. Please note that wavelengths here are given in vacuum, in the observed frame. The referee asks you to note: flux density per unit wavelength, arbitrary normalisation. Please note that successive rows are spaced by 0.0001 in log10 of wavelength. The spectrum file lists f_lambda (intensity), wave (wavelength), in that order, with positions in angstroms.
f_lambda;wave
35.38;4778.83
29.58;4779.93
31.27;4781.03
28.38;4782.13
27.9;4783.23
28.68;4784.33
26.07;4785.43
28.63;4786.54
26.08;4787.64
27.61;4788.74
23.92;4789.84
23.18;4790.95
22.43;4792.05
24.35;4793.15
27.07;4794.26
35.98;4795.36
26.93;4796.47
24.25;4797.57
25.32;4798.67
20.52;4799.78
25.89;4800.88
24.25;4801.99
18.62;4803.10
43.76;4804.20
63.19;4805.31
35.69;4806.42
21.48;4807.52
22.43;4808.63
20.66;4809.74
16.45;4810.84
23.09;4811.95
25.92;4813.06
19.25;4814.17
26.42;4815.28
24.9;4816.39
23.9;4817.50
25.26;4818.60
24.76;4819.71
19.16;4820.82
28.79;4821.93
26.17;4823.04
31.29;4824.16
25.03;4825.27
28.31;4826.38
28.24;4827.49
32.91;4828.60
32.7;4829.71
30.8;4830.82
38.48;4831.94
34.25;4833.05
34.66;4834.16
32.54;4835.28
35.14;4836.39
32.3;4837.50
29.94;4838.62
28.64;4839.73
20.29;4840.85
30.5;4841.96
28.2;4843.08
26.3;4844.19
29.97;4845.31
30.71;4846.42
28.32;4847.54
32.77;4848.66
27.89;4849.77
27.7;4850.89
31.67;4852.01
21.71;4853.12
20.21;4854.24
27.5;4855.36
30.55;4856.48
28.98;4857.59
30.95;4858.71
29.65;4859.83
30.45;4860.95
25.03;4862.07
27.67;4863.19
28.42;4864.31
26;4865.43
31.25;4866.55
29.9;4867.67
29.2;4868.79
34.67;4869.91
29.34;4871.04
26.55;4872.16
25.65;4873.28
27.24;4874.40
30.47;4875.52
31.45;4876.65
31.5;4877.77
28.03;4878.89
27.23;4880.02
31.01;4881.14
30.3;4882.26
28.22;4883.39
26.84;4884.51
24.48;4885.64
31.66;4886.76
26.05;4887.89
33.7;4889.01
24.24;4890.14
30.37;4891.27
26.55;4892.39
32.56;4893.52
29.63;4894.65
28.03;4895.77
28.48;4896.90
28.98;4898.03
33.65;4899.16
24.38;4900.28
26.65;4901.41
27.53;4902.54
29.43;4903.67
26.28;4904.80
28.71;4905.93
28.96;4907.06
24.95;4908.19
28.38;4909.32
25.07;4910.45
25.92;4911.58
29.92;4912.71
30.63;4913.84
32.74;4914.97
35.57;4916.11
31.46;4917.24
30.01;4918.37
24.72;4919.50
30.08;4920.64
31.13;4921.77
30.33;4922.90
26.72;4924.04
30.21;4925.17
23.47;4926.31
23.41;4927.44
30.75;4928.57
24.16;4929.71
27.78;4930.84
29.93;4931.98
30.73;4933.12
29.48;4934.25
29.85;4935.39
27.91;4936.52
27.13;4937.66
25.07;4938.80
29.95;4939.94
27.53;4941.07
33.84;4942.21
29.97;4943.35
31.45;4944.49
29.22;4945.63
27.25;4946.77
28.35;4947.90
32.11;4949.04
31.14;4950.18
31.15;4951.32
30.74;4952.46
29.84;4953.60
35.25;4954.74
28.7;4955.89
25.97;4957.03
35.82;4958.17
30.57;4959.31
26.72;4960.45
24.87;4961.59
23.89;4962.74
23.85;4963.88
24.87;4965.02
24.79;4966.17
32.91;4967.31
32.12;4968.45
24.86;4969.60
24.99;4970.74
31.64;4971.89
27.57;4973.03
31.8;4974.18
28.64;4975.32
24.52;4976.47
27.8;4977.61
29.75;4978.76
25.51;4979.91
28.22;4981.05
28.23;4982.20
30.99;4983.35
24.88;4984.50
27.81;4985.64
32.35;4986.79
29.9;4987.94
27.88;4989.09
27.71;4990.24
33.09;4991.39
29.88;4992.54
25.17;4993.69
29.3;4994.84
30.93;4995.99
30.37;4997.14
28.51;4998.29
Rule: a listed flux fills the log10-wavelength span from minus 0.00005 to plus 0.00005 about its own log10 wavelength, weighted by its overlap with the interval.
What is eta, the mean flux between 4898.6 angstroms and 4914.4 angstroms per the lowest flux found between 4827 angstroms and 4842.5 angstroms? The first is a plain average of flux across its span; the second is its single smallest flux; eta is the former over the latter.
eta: 1.375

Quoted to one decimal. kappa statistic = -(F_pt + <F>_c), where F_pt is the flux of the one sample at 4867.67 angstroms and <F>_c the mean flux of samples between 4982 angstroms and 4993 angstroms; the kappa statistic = -59.2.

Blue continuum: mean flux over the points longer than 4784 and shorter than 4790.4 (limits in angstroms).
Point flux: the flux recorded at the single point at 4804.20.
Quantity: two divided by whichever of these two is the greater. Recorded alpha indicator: 0.046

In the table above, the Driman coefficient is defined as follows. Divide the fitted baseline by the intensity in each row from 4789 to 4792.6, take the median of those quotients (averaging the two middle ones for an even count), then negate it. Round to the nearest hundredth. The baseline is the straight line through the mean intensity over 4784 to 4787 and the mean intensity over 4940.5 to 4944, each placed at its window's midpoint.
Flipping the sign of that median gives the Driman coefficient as -1.20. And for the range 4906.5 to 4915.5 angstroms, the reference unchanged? -1.04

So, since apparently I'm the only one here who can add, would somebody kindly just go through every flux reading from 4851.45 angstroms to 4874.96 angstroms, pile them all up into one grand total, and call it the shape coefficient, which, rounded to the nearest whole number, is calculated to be 593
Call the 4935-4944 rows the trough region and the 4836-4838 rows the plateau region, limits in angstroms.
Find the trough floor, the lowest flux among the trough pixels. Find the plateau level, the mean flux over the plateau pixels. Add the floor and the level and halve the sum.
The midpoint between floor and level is 29.4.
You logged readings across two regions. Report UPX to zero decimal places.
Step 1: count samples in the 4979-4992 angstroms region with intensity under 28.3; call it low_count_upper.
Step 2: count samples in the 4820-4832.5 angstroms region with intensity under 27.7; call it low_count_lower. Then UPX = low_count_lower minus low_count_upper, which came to -4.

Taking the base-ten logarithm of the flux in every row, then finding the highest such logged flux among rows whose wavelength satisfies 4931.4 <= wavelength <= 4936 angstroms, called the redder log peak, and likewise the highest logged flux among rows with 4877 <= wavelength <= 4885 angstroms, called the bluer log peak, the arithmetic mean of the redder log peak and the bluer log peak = 1.49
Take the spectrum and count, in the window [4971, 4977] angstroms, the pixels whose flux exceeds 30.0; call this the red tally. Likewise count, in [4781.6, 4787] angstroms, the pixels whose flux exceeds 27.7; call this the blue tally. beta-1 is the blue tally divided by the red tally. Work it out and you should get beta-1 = 2.0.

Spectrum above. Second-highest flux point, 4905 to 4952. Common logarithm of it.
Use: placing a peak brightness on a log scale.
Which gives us 1.53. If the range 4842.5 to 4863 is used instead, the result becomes 1.50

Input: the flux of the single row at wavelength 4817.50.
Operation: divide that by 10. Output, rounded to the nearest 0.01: 2.39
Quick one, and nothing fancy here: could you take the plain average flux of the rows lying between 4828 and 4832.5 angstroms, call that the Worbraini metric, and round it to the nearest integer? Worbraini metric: 34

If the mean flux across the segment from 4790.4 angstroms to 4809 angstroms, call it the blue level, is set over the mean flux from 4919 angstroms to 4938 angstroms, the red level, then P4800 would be 1.02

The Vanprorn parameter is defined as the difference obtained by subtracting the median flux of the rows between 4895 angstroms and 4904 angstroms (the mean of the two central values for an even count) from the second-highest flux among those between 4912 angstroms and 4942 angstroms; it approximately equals 4.5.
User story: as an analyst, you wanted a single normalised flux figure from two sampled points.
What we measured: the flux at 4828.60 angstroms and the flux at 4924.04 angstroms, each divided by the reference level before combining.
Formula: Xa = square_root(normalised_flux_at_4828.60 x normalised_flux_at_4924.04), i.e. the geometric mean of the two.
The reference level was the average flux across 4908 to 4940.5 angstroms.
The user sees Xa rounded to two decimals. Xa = 1.04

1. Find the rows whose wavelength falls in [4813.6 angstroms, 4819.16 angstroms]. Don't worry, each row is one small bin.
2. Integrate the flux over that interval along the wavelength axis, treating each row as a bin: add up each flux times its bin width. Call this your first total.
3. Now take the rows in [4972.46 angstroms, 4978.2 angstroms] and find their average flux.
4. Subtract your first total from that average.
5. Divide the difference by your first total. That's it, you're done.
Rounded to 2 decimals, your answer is -0.79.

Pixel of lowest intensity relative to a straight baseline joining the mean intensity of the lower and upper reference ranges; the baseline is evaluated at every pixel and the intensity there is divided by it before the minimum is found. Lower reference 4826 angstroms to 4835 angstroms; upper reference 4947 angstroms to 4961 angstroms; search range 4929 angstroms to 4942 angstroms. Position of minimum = 4929.71 angstroms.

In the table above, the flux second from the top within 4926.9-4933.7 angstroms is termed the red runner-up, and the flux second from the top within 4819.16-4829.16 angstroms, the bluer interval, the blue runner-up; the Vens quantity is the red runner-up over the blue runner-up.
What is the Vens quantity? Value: 0.98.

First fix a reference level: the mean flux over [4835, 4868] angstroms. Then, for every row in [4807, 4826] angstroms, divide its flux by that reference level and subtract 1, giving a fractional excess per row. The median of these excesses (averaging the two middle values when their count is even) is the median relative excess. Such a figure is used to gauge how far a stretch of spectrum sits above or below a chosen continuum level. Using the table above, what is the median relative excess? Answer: -0.14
